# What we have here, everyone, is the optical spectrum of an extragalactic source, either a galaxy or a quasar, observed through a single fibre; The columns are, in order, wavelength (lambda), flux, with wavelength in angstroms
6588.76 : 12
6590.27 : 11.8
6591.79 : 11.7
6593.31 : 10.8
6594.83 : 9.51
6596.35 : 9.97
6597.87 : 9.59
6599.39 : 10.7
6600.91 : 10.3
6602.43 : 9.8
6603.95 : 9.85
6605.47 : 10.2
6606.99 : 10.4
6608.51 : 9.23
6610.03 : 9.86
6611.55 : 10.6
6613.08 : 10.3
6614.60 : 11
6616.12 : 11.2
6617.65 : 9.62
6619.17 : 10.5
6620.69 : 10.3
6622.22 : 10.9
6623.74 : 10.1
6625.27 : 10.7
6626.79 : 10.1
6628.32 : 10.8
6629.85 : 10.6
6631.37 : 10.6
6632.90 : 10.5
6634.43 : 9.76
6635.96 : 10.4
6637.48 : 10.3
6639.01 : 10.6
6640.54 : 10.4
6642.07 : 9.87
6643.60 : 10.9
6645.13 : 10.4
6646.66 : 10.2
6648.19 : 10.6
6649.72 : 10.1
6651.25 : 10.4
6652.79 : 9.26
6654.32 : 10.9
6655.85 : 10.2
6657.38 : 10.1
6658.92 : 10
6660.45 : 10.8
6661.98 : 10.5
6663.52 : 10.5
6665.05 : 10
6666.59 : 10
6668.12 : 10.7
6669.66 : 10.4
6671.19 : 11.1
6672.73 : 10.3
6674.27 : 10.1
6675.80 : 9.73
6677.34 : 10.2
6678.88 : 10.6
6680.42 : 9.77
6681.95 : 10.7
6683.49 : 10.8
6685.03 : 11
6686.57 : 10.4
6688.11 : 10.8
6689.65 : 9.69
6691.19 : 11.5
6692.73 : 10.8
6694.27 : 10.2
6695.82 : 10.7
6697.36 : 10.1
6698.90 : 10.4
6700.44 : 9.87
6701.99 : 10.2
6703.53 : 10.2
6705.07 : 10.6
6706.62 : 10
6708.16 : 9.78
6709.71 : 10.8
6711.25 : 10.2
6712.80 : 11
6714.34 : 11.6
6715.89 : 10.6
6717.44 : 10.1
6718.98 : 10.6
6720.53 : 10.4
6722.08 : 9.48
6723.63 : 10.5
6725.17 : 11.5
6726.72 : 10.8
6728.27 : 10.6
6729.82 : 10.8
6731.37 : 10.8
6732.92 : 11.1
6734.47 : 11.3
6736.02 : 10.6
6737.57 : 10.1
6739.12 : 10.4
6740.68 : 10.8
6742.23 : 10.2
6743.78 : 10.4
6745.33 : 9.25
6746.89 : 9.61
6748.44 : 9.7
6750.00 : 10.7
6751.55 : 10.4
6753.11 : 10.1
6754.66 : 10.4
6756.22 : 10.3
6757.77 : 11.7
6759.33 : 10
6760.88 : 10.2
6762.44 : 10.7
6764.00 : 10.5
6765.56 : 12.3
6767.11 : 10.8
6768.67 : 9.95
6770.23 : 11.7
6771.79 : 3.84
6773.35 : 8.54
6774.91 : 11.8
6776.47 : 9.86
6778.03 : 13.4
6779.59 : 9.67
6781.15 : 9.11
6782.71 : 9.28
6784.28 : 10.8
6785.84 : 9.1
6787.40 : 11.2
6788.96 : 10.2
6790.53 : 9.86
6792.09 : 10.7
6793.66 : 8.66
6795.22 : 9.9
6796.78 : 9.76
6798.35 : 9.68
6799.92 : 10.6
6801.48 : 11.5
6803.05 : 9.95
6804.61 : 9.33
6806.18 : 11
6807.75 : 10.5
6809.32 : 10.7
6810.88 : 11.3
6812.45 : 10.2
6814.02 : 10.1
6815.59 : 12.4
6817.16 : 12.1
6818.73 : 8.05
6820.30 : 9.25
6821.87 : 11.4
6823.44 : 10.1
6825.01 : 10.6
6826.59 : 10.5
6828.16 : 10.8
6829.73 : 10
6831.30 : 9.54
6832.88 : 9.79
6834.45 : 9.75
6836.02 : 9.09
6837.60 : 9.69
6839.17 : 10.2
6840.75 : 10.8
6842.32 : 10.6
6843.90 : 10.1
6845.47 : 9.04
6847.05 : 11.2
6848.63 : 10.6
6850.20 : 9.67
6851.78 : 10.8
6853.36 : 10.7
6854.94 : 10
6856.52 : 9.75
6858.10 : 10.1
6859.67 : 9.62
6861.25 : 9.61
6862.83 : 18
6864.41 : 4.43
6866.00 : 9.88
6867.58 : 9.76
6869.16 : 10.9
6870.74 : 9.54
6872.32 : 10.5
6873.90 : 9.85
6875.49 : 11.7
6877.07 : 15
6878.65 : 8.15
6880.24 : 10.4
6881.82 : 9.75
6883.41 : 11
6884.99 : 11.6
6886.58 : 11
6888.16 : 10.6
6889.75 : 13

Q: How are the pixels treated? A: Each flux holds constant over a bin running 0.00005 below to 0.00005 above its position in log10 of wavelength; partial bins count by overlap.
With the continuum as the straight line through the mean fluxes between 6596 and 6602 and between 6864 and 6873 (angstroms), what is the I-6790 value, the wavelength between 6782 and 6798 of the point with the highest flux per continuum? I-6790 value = 6787.40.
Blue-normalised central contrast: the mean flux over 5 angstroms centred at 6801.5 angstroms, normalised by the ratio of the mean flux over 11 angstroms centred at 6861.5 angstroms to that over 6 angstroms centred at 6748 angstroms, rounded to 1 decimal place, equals 10.3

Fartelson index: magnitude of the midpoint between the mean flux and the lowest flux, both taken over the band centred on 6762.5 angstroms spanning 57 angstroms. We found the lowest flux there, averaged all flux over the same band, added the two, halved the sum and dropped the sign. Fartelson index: 7.0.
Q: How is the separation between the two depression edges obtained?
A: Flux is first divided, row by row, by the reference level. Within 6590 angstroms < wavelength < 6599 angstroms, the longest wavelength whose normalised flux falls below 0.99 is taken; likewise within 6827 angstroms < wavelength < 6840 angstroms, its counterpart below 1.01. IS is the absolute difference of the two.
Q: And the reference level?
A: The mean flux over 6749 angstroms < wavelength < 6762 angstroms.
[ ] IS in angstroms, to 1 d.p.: 241.3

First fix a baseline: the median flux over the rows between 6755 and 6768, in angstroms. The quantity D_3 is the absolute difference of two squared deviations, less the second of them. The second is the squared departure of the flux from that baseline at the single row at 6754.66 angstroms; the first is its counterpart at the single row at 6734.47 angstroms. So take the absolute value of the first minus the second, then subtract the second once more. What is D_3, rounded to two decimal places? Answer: 0.41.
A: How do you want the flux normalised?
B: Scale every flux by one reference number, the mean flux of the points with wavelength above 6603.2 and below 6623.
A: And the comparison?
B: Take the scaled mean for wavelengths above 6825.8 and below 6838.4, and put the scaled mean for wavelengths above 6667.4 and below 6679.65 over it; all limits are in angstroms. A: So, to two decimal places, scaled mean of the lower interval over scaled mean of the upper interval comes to 1.05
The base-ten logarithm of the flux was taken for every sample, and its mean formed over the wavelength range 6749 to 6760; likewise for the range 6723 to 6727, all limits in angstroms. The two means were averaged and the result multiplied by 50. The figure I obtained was 51.5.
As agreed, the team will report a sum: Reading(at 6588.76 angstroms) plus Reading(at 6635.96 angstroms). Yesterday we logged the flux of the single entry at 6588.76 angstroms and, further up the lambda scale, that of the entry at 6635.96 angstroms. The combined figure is 22.4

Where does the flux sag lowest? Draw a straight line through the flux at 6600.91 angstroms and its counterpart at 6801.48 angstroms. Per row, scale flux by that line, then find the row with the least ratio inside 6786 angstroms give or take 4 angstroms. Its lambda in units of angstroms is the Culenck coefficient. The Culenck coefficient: 6785.84 angstroms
